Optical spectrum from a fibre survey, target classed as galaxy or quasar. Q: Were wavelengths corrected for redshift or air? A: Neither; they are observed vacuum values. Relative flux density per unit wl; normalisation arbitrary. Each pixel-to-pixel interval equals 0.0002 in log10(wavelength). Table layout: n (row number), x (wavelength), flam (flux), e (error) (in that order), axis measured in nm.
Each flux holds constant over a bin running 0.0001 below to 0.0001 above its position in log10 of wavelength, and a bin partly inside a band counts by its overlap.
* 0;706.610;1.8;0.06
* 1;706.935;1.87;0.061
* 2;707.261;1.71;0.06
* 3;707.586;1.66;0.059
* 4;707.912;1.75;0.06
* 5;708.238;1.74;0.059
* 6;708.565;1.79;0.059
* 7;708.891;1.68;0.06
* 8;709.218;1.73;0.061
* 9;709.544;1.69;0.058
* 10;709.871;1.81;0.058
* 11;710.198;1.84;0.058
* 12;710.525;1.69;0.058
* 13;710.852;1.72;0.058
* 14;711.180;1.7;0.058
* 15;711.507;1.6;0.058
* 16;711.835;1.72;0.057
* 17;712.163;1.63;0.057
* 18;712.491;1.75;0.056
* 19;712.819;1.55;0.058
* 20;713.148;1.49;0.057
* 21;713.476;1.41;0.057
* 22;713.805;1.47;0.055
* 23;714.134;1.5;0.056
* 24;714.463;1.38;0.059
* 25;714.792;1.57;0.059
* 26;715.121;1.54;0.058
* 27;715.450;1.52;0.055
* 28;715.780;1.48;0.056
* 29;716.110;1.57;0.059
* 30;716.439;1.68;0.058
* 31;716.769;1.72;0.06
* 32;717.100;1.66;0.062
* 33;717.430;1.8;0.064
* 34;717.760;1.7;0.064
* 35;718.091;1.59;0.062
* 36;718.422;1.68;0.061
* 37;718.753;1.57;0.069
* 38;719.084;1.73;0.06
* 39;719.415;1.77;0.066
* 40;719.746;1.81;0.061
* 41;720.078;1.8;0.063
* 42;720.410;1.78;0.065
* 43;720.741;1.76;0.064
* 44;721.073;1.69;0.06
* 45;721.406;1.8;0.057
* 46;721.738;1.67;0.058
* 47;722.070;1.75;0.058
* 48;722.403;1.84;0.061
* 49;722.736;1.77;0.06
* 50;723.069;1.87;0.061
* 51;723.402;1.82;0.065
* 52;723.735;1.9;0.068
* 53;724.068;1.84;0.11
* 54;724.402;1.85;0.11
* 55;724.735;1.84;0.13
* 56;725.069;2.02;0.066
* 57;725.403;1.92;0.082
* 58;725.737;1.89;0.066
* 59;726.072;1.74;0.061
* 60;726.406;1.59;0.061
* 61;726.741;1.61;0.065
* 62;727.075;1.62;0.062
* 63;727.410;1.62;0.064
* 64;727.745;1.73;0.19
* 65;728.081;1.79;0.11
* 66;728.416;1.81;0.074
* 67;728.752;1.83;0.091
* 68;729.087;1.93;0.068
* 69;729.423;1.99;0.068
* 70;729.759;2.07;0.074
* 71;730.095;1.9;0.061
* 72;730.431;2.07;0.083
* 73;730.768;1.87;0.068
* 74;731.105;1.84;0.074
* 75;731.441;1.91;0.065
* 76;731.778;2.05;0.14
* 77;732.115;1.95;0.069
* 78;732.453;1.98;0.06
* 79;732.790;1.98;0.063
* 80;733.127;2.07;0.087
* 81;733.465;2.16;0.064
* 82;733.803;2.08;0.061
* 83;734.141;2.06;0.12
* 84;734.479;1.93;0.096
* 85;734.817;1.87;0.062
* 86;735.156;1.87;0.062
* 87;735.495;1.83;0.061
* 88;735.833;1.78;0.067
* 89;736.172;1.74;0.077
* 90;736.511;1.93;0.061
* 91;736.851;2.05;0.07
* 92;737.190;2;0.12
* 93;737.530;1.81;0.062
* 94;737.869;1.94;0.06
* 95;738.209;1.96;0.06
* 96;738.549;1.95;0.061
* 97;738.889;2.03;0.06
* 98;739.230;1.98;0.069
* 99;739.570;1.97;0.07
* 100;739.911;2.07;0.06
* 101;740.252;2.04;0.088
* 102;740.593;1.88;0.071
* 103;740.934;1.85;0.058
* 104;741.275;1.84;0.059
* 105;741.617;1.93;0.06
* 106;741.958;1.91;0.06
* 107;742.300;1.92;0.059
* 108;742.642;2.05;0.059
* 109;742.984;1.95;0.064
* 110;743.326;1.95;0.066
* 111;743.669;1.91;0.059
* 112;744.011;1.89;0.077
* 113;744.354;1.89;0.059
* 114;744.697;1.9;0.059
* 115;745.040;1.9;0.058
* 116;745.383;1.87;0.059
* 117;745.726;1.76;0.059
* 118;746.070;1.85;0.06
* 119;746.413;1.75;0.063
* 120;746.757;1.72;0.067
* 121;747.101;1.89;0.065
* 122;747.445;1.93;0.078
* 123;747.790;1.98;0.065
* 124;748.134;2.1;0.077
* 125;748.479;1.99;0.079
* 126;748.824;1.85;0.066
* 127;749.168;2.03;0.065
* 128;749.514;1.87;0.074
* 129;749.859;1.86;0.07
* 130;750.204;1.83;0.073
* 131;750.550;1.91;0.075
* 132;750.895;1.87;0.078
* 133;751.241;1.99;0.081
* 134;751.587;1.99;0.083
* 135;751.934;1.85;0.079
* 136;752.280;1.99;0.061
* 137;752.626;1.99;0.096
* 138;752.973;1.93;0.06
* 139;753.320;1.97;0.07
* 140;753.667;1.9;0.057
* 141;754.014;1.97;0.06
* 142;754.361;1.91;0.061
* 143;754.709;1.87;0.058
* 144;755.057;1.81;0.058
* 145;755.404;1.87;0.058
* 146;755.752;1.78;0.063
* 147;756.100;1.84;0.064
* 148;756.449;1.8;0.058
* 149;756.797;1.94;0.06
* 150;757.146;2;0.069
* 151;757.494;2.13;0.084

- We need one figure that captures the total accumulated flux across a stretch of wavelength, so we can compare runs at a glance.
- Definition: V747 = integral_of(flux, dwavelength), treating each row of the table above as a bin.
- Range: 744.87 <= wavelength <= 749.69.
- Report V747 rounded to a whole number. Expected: 9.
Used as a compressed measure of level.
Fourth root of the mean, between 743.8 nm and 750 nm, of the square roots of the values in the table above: 1.08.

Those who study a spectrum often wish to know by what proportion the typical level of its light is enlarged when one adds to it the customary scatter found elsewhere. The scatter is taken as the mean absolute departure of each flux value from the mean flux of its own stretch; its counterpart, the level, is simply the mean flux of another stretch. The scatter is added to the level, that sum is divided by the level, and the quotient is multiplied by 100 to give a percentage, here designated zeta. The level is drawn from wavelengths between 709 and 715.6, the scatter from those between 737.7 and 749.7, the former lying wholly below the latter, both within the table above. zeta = 104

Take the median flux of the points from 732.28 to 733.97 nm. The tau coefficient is 2.07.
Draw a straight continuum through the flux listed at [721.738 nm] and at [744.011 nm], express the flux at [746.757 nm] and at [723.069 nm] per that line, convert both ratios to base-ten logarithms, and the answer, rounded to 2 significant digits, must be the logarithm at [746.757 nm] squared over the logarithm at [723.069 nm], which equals 0.049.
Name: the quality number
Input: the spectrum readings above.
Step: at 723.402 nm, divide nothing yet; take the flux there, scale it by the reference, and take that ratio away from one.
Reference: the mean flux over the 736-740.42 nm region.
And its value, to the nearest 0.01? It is 0.07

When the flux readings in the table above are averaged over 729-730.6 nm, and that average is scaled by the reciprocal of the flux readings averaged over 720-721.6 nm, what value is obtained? 1.13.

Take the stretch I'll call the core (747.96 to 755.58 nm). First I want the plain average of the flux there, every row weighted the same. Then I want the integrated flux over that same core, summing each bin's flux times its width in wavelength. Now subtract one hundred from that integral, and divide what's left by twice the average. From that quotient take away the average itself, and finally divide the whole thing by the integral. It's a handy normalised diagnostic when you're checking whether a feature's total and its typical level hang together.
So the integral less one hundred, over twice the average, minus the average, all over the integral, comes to -1.64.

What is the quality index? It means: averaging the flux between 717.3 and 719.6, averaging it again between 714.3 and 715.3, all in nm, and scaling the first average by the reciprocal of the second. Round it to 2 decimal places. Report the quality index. 1.13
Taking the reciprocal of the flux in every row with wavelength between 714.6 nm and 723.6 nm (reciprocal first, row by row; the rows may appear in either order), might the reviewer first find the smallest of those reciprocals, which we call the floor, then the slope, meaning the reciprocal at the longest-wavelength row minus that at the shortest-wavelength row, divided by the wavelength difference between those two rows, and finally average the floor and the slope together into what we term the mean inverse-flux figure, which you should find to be 0.262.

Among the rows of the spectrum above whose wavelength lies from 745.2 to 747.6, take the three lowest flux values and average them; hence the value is 1.74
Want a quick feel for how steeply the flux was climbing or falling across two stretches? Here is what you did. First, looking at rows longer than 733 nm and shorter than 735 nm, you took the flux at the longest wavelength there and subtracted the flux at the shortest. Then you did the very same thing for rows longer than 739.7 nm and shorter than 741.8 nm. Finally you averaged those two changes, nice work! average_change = -0.170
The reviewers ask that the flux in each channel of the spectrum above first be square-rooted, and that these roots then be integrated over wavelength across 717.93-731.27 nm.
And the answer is 18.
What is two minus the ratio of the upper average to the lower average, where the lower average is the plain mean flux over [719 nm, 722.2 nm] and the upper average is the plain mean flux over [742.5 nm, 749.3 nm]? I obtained 0.91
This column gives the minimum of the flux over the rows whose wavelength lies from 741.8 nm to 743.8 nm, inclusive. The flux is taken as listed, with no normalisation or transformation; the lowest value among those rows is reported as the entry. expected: 1.91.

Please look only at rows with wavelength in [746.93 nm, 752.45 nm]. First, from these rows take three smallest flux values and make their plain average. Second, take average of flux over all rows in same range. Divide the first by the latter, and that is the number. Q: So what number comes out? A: 0.95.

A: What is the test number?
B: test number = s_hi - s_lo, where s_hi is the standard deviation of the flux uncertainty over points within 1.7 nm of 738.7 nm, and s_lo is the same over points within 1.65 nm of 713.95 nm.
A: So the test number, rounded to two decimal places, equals 0.02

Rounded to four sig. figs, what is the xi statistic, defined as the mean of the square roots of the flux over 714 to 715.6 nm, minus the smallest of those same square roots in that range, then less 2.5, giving -2.449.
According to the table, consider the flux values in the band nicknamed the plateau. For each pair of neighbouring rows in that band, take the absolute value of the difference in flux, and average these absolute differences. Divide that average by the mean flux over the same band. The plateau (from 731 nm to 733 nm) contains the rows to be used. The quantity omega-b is 0.035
